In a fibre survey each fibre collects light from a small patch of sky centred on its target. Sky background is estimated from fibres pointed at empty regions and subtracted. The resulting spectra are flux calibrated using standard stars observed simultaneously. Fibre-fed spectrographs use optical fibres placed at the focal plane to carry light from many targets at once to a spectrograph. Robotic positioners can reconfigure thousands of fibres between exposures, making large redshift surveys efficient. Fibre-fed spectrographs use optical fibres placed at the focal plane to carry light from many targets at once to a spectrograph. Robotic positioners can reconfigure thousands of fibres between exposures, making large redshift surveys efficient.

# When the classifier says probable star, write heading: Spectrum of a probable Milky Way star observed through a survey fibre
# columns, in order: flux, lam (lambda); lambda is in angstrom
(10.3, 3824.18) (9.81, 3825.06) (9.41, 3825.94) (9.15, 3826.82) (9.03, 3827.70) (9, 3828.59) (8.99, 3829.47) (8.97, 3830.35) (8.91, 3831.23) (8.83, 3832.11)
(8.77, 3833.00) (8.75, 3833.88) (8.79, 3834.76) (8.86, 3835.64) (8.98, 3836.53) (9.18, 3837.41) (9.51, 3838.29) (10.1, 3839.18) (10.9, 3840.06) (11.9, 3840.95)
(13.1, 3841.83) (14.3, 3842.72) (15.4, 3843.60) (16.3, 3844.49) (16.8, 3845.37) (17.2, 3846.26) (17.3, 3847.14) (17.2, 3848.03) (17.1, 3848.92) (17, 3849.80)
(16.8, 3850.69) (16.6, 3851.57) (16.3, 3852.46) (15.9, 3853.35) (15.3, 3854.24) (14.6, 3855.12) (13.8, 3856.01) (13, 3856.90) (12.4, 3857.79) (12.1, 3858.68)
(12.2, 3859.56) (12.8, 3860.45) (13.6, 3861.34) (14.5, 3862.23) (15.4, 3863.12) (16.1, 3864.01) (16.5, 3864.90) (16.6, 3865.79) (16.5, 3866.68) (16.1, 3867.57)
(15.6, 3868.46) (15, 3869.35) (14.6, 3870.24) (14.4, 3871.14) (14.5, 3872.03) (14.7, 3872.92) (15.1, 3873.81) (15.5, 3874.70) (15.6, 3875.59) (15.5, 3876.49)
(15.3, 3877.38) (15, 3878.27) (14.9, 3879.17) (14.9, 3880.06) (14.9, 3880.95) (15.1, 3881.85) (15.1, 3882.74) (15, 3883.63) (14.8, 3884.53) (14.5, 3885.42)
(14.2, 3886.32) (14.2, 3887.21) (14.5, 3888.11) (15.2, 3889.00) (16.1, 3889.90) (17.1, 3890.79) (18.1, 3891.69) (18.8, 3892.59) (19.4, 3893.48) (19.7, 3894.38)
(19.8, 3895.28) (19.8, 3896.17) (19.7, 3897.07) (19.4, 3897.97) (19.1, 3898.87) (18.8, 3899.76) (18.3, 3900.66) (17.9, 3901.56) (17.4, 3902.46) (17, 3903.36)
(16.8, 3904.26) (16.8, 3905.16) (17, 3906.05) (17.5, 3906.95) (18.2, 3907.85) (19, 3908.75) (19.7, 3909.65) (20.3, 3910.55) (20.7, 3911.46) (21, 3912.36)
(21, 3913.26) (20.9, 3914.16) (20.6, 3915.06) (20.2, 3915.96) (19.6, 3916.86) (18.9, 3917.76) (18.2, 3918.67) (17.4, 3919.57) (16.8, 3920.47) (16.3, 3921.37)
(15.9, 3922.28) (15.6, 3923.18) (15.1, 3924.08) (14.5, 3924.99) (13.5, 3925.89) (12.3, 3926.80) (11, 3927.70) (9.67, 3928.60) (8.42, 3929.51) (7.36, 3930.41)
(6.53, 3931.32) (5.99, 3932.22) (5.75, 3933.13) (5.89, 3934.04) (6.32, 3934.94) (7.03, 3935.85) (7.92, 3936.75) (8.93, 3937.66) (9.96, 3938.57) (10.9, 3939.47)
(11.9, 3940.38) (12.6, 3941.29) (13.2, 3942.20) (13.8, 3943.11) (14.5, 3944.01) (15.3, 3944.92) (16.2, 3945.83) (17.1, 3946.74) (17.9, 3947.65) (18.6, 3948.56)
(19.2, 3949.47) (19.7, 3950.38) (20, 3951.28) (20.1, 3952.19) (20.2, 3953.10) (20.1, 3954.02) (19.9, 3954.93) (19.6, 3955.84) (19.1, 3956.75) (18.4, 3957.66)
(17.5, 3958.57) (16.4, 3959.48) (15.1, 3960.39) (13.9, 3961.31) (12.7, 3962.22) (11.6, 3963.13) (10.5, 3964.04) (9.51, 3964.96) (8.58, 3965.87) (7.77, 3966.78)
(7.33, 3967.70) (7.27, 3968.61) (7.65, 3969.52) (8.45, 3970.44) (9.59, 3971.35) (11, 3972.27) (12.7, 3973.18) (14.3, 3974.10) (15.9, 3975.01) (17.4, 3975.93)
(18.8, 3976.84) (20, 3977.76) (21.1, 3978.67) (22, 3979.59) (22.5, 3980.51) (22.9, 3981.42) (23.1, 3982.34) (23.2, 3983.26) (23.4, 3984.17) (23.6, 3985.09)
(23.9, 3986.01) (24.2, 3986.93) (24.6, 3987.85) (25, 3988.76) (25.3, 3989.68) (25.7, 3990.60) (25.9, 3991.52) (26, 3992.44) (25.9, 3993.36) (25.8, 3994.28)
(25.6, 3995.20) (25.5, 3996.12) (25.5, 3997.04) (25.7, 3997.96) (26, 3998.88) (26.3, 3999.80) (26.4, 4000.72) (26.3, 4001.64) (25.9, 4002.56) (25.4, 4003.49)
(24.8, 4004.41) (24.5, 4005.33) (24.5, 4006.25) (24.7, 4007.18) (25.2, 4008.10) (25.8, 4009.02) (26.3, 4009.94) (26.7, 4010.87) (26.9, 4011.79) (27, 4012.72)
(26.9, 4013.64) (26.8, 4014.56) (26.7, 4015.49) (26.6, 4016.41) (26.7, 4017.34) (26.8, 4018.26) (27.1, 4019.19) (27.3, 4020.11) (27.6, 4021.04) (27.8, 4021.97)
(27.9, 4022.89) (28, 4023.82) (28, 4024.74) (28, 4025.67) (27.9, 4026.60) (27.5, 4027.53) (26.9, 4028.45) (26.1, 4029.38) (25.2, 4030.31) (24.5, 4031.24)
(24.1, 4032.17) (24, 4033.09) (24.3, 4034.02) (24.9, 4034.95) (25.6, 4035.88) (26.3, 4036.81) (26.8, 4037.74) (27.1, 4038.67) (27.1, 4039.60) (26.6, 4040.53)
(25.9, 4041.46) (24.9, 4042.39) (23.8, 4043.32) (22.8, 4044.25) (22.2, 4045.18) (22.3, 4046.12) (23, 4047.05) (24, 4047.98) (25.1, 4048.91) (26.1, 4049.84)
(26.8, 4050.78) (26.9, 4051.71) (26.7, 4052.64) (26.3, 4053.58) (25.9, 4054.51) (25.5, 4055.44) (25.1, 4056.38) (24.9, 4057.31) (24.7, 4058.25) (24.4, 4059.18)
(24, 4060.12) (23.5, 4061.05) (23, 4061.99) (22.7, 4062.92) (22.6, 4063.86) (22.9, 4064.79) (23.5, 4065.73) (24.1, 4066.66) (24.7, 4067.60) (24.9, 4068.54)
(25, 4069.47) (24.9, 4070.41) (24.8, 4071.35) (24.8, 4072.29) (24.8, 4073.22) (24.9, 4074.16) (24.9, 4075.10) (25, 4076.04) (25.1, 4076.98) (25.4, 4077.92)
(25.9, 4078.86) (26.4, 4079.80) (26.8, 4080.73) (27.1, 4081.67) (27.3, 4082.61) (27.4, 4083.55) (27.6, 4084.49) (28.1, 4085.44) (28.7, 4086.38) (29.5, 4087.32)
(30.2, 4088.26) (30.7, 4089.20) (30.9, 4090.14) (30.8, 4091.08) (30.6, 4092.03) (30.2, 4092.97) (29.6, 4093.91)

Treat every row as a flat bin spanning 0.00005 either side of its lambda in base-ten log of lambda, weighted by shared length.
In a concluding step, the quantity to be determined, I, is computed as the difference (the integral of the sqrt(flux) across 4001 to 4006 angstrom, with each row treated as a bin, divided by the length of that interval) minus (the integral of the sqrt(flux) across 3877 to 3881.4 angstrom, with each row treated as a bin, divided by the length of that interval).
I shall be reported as 1.2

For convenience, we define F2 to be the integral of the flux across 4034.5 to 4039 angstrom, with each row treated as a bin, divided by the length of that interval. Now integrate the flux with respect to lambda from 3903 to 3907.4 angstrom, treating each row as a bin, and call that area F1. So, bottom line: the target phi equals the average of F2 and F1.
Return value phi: 51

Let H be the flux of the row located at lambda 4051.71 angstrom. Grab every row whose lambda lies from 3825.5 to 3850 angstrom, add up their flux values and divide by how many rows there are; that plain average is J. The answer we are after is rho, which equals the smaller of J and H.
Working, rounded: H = 26.9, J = 12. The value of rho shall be 11.8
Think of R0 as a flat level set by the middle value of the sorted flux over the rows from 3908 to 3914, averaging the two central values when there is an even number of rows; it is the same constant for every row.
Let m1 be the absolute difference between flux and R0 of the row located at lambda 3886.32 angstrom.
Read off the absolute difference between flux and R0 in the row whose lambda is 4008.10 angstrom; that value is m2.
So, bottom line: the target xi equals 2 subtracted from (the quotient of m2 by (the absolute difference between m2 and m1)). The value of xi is 0.9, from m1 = 6.3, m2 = 5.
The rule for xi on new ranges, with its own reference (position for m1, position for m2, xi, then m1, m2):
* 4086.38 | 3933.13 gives 0.3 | 8.2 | 15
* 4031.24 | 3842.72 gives 0.8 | 4.0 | 6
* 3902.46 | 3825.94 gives -0.6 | 3.1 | 11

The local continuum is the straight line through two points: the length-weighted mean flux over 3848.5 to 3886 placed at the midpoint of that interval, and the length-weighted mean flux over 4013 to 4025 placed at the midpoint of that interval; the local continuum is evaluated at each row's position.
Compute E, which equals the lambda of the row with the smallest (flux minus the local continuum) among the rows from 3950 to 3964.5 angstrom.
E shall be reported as 3964.04 angstrom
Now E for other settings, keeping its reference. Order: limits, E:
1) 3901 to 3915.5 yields 3905.16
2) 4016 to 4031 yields 4030.31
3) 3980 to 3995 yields 3980.51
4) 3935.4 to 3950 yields 3935.85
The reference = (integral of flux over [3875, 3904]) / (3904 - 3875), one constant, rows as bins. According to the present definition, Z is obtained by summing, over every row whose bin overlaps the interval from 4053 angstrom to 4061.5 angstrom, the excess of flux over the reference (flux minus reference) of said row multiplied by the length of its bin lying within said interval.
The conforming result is 70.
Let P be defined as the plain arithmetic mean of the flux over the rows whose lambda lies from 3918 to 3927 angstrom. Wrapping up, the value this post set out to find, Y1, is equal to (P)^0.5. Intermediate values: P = 15.6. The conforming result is 3.94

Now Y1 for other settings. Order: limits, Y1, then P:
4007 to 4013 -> 5.11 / 26.1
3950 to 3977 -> 3.79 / 14.4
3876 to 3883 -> 3.88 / 15.1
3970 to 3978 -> 3.77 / 14.2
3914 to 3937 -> 3.60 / 13.0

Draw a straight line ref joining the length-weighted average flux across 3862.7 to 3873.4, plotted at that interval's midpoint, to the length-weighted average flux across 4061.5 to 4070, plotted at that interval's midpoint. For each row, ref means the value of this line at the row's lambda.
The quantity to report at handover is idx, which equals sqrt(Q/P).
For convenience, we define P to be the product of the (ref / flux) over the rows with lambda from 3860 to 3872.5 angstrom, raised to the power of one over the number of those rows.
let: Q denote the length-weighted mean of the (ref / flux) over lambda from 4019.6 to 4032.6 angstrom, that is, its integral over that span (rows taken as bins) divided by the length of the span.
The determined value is 0.90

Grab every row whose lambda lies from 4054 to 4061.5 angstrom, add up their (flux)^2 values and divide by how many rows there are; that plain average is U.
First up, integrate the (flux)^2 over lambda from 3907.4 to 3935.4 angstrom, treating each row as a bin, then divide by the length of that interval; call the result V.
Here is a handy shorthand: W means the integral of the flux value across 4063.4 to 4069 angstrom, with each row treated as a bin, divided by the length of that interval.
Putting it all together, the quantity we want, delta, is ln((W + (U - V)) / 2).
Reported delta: 5.3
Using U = 613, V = 251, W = 24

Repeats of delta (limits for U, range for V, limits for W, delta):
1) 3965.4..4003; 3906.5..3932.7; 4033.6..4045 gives 4.7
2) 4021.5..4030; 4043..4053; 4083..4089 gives 4.5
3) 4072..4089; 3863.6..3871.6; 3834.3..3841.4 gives 5.5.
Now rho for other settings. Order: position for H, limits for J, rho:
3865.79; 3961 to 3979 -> 12.3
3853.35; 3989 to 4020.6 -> 15.9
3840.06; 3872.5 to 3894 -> 10.9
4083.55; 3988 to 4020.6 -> 26.0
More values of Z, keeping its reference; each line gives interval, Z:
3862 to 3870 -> -7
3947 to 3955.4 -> 23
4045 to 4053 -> 65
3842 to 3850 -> -3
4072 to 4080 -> 68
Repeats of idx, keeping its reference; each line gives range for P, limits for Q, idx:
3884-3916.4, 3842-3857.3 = 1.00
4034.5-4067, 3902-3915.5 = 0.99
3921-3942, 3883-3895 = 0.74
